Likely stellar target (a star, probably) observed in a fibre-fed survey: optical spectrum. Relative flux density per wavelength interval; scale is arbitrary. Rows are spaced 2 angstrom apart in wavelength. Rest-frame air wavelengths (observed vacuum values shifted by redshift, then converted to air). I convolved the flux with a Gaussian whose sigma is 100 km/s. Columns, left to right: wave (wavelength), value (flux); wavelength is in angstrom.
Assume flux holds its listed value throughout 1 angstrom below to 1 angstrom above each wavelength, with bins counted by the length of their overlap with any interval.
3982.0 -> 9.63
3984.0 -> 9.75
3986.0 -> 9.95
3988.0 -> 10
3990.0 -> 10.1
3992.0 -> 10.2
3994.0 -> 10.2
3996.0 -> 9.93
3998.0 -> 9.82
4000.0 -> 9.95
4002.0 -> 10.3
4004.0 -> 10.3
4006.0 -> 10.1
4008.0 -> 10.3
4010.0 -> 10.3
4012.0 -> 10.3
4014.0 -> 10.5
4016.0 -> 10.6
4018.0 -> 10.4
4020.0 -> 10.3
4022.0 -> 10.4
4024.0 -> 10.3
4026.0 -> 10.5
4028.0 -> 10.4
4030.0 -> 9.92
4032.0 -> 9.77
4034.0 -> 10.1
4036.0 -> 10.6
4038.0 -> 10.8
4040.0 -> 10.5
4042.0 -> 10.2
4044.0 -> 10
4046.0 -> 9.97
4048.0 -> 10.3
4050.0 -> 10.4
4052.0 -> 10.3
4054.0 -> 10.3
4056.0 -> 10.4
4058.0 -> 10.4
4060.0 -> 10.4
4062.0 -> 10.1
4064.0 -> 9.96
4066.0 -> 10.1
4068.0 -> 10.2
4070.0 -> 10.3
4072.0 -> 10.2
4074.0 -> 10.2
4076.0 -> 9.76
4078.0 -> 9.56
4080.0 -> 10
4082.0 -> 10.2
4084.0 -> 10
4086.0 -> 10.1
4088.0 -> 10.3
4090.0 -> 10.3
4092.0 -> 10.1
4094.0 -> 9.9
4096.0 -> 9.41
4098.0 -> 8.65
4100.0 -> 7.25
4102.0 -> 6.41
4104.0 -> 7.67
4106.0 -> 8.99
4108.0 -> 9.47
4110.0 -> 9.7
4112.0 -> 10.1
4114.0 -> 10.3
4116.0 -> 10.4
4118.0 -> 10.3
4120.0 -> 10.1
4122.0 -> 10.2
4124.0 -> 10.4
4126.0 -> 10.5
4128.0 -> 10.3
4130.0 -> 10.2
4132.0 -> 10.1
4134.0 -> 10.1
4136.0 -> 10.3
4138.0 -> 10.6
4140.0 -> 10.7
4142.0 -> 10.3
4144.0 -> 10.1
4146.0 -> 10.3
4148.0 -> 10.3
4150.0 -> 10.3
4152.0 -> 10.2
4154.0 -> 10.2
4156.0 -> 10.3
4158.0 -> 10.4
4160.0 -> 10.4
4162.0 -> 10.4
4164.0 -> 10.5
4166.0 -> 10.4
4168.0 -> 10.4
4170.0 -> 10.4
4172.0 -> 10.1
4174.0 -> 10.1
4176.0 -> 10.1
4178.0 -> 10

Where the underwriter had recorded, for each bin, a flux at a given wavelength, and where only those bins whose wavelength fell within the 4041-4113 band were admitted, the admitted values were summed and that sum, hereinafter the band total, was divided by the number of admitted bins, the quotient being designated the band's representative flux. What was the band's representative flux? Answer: 9.8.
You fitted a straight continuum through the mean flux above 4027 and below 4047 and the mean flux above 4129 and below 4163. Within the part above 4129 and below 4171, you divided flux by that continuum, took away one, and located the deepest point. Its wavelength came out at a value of 4144.0 angstrom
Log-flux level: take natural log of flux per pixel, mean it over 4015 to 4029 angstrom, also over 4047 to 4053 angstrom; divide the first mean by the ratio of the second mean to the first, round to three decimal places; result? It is 2.351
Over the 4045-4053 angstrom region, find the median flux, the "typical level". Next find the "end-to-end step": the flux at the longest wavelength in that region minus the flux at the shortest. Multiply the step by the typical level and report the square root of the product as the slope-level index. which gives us 1.8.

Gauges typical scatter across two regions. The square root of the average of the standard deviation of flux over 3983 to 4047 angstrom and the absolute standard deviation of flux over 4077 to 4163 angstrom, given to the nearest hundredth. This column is 0.75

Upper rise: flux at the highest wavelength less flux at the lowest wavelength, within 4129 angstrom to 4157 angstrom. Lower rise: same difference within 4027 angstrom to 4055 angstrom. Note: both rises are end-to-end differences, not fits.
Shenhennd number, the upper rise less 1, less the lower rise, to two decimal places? -0.80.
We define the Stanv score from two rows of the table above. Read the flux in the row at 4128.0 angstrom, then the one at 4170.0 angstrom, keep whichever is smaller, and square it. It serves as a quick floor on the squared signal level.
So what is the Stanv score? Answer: 106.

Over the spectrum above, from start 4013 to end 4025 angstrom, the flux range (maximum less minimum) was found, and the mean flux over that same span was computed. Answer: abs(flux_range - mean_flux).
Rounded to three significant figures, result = 10.1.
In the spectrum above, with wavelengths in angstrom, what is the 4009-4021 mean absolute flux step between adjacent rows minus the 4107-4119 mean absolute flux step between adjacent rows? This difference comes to -0.09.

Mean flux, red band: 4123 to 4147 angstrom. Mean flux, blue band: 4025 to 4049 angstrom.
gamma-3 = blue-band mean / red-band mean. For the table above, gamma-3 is 0.99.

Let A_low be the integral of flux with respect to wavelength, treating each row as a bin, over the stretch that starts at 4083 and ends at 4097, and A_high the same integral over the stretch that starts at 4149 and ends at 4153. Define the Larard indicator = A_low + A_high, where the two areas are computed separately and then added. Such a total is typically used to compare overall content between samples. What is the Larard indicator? 181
